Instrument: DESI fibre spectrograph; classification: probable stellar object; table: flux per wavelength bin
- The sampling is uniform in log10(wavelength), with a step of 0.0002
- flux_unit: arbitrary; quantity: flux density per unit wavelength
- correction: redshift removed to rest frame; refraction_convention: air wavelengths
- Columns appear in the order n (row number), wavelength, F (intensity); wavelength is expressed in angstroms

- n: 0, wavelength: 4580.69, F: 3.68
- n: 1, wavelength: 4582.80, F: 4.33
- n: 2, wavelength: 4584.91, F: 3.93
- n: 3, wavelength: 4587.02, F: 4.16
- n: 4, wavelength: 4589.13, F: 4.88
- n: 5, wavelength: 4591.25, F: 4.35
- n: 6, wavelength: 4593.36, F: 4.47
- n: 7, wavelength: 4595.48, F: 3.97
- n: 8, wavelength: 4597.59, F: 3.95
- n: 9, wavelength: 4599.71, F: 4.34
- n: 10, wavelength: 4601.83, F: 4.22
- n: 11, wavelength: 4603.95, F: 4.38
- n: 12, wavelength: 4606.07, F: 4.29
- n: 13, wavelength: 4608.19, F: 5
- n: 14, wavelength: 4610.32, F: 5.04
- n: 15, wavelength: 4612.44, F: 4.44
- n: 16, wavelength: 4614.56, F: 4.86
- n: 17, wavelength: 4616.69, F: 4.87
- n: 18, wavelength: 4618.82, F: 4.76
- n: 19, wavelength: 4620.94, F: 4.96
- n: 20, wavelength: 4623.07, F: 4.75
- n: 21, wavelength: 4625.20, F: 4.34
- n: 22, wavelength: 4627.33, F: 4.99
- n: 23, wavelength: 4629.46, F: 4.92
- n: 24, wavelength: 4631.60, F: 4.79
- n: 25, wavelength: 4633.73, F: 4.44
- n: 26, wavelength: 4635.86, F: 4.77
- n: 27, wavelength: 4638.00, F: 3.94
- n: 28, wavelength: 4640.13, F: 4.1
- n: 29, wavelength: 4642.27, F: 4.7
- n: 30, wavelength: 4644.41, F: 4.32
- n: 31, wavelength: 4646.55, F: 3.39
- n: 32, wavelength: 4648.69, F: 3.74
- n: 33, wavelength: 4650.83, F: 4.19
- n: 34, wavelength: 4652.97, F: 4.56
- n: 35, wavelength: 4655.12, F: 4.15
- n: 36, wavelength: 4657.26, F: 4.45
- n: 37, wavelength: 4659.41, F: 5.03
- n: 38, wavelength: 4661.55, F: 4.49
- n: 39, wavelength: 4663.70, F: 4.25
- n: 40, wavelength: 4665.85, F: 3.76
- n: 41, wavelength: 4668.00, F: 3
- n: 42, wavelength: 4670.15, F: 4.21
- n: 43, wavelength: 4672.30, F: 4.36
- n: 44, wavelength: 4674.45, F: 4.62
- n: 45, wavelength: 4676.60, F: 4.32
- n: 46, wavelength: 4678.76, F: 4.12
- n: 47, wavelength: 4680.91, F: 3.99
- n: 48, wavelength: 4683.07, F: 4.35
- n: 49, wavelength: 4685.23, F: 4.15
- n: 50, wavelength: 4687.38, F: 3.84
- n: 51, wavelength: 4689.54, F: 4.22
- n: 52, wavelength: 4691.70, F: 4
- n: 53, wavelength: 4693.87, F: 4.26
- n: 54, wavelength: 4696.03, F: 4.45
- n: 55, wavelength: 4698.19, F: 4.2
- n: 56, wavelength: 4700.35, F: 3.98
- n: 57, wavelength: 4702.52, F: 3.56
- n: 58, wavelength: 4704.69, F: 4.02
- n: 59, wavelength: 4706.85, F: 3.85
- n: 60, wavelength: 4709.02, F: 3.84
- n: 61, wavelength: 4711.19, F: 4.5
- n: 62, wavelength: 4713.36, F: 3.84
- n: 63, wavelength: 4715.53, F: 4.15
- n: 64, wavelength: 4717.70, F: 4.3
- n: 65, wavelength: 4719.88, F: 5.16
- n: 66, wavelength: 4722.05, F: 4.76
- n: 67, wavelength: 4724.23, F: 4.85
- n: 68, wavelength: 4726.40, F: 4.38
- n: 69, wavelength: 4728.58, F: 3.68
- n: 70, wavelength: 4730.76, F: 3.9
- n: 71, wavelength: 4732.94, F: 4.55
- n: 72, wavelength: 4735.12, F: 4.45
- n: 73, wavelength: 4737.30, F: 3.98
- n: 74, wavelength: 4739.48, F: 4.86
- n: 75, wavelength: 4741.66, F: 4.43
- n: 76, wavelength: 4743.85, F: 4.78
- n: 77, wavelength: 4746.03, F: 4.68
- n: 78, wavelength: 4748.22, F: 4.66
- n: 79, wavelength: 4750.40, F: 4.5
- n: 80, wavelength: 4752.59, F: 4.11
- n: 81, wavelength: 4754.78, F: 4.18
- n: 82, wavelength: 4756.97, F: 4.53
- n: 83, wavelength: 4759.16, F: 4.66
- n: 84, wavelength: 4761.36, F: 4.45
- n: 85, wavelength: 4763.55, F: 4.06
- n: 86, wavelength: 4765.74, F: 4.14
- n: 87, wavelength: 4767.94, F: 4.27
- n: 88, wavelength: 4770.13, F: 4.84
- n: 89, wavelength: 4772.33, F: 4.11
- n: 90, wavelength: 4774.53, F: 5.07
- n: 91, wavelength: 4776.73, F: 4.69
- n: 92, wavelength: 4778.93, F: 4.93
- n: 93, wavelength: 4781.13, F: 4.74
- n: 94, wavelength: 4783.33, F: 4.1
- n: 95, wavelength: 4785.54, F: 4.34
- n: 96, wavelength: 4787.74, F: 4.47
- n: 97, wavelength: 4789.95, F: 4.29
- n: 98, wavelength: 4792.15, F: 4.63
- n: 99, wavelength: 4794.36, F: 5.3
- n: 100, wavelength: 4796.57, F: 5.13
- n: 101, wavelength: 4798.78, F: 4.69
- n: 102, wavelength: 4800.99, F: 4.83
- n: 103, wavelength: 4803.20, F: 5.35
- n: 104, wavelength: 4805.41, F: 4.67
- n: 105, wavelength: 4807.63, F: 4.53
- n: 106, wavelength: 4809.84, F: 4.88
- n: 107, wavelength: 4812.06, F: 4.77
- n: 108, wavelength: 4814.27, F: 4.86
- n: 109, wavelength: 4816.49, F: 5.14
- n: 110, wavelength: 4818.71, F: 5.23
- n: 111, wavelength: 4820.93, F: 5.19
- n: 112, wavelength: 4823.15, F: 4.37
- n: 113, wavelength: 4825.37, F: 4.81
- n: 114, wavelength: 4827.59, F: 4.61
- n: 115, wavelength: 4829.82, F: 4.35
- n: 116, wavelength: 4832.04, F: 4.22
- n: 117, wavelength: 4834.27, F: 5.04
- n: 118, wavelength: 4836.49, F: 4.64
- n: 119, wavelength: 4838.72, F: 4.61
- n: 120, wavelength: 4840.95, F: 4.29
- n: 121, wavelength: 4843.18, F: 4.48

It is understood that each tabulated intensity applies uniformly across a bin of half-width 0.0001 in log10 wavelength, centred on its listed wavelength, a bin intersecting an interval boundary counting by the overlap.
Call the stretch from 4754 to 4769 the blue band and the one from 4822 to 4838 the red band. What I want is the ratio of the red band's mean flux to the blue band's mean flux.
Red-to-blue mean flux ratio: 1.06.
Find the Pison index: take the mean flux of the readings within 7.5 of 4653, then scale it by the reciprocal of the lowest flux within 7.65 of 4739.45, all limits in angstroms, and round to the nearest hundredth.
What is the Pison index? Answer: 1.06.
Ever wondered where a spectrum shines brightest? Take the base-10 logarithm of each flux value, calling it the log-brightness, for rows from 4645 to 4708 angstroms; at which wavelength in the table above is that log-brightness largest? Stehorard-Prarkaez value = 4659.41 angstroms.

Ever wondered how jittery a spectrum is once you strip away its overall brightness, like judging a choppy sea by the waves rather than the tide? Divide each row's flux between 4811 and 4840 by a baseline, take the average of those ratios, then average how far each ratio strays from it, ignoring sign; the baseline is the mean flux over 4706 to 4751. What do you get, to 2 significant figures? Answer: 0.061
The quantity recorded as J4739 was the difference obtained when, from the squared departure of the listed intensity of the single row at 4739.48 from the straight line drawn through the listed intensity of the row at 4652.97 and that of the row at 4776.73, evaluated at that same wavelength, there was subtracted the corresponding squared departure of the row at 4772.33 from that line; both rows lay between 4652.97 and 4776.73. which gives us -0.29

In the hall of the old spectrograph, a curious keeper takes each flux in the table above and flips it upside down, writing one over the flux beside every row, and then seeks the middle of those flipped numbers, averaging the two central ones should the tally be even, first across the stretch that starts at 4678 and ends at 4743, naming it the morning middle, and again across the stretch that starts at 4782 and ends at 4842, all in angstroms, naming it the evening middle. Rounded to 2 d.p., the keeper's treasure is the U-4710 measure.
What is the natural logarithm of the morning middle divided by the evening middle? 0.11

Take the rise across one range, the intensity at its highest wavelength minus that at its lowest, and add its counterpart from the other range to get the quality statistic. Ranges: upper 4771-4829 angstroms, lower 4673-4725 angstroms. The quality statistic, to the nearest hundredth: 0.73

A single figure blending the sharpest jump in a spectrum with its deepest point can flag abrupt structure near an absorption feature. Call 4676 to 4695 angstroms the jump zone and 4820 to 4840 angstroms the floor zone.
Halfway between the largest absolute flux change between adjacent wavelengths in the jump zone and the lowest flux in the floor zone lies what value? 2.30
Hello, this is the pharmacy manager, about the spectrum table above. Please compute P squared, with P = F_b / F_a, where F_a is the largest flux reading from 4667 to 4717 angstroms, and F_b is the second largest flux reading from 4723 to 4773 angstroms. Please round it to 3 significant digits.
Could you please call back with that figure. 1.10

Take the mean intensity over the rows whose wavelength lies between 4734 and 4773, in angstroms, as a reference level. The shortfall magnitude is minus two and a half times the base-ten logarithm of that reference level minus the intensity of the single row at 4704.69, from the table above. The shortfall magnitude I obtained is 1.0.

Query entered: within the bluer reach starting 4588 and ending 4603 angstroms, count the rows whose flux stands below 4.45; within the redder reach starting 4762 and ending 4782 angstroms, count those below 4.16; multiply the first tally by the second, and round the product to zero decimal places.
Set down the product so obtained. 15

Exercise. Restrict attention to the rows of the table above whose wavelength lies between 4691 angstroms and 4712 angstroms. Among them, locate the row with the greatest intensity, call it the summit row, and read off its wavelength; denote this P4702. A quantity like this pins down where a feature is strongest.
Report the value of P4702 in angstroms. 4711.19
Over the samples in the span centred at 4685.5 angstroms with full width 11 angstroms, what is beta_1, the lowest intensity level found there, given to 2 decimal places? 3.84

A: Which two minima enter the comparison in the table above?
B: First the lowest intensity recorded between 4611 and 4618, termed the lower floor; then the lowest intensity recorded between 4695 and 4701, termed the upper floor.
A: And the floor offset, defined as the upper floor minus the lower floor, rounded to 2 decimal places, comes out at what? -0.46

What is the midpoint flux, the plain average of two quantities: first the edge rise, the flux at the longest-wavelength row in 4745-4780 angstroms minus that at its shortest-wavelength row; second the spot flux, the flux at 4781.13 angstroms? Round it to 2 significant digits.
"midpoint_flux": 2.5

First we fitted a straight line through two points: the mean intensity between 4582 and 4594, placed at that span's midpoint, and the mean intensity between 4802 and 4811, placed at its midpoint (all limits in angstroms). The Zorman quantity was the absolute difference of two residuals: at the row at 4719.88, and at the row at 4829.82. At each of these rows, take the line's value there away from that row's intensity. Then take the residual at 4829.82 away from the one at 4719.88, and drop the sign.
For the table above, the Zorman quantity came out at 1.06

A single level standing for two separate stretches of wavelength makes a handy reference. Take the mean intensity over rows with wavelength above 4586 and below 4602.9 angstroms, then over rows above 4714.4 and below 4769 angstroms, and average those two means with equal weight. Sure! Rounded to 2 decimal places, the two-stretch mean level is 4.36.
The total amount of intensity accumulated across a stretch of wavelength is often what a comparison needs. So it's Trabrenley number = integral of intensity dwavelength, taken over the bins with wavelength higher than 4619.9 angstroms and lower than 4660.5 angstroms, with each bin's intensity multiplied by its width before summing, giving 181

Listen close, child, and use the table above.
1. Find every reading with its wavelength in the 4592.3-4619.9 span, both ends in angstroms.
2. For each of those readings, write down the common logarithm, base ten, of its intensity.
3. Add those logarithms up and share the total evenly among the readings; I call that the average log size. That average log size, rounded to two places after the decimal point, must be 0.65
